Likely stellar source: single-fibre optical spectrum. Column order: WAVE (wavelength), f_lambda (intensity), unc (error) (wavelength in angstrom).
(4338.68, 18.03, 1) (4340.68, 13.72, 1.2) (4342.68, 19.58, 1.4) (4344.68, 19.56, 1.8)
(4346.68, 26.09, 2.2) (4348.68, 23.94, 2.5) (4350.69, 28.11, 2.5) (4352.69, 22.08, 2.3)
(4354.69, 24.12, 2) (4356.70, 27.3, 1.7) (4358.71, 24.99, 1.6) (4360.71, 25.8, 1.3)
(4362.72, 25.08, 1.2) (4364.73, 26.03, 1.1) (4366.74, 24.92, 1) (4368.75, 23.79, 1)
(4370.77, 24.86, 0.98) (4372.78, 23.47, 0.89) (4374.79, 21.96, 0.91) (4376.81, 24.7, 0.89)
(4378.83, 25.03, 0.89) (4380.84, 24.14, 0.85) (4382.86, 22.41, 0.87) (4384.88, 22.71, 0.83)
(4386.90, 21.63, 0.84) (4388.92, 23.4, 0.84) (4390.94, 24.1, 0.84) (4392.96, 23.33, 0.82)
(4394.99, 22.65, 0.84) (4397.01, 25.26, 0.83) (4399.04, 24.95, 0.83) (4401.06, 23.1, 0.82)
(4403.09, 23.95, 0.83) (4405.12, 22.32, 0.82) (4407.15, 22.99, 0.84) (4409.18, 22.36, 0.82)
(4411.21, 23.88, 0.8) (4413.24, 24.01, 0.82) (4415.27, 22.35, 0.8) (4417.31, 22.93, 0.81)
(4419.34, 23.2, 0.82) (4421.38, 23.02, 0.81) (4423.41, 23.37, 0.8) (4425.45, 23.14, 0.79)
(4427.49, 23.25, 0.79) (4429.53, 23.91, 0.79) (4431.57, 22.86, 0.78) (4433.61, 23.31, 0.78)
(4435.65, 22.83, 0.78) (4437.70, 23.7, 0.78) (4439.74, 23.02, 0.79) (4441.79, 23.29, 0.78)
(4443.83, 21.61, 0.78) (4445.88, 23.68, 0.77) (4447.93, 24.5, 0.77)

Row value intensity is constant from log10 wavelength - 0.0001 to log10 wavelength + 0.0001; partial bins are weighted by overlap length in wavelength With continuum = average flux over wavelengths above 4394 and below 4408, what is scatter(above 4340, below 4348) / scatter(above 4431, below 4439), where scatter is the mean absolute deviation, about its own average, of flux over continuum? 10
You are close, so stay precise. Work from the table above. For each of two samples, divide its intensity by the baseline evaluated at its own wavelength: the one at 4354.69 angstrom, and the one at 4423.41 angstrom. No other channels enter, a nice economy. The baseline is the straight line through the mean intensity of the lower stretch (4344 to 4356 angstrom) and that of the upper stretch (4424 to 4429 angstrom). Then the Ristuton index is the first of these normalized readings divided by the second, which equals 1.00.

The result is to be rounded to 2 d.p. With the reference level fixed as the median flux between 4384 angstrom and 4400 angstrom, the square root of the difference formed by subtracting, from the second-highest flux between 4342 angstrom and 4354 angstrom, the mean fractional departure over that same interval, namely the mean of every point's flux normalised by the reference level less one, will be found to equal 5.11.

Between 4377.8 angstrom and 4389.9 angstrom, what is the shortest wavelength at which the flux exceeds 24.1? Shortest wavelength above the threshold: 4378.83 angstrom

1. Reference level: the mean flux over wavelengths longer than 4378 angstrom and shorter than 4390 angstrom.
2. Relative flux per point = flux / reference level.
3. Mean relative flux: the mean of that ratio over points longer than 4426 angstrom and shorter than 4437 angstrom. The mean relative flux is 1.00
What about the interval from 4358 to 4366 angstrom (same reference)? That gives 1.10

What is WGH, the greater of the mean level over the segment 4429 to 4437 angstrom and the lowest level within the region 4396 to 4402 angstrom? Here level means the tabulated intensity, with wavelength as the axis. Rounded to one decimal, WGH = 23.2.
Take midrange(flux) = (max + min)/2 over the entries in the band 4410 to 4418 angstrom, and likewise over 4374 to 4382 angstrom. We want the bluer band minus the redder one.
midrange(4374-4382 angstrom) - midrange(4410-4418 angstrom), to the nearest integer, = 0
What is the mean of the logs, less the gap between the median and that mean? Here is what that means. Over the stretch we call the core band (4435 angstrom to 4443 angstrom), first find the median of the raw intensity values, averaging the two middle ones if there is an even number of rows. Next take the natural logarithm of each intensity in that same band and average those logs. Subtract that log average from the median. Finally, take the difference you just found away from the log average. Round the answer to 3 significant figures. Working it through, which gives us -16.9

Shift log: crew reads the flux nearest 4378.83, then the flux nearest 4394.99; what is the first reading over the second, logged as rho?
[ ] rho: 1.11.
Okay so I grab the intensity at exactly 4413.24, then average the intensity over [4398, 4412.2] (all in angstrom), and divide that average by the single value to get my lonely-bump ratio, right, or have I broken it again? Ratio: 0.97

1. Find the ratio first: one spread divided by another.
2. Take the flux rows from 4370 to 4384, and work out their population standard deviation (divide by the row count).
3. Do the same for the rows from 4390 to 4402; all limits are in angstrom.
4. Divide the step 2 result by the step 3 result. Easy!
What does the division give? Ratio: 1.2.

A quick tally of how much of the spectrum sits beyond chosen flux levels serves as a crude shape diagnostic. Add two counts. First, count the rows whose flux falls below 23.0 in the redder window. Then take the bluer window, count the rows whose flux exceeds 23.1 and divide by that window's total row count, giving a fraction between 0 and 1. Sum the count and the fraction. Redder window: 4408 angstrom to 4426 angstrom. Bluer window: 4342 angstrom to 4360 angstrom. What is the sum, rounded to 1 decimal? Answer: 3.7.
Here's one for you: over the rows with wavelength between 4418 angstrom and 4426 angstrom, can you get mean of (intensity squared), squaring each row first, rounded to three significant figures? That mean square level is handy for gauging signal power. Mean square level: 537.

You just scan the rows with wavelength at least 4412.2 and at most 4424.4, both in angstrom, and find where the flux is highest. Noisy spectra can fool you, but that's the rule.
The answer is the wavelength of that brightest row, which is 4413.24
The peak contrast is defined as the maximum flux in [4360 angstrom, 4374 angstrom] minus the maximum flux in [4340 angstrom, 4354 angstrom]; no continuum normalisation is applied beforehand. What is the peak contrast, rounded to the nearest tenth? -2.1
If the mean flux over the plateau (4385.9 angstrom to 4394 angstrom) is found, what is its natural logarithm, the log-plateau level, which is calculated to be 3.14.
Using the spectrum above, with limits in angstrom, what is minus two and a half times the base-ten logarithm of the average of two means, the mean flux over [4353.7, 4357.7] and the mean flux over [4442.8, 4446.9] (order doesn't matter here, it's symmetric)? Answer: -3.46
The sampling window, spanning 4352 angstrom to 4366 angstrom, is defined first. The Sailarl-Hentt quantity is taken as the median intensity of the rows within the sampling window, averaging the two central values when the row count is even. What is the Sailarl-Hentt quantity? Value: 25.1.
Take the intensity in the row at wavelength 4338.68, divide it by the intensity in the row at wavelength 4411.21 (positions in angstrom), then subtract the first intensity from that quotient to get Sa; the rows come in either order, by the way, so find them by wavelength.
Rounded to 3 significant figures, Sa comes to -17.3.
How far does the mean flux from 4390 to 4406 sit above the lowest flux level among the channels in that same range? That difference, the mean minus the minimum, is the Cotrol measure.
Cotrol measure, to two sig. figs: 1.4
